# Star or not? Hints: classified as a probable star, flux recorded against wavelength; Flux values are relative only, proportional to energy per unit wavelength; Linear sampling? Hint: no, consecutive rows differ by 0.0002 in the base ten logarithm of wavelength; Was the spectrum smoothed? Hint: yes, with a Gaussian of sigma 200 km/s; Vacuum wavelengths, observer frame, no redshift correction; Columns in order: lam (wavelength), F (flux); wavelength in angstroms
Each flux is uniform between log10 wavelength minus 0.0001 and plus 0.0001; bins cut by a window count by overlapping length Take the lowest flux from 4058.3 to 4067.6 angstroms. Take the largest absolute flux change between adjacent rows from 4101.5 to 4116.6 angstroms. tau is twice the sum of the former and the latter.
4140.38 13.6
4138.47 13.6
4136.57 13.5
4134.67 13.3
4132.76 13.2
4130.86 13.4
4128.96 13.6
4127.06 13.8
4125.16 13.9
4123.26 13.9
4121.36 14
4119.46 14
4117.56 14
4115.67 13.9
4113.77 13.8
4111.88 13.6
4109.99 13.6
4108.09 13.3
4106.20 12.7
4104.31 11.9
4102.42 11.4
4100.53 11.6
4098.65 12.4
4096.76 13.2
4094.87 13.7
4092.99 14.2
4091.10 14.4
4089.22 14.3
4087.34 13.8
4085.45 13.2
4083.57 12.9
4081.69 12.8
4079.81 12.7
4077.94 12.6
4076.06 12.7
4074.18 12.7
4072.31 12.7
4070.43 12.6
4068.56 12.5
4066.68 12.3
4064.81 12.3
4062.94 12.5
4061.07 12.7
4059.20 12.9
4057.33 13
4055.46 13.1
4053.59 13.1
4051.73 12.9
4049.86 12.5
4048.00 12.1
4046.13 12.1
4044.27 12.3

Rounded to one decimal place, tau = 26.2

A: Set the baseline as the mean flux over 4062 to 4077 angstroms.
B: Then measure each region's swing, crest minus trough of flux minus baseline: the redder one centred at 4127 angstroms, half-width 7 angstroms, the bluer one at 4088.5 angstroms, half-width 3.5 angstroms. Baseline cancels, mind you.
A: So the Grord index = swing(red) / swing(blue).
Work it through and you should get 0.67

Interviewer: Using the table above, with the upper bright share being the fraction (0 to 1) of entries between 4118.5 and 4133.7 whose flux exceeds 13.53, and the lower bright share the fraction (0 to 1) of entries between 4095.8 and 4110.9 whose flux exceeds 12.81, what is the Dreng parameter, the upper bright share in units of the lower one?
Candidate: 2.0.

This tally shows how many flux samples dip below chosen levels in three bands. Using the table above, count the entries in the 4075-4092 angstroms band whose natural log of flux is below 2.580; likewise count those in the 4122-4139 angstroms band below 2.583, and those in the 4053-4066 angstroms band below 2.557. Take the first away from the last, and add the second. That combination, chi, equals -1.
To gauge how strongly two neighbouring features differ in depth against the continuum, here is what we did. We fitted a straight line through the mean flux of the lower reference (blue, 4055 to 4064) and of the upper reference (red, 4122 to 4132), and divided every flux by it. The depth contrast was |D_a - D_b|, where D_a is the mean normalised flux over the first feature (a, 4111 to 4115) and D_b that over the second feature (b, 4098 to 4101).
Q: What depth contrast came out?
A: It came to 0.11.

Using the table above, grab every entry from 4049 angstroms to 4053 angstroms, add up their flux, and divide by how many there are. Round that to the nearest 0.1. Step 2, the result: 12.7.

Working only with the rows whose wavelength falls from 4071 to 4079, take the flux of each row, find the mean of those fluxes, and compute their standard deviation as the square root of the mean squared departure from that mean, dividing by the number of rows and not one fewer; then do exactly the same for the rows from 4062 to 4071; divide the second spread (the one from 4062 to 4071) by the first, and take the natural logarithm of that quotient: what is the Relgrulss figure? 1.0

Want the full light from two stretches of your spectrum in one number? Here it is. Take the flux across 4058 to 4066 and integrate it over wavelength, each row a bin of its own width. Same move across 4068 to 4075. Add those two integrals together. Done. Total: 189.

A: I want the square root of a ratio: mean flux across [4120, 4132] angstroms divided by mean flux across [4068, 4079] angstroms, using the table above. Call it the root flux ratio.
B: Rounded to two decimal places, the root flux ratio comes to 1.04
